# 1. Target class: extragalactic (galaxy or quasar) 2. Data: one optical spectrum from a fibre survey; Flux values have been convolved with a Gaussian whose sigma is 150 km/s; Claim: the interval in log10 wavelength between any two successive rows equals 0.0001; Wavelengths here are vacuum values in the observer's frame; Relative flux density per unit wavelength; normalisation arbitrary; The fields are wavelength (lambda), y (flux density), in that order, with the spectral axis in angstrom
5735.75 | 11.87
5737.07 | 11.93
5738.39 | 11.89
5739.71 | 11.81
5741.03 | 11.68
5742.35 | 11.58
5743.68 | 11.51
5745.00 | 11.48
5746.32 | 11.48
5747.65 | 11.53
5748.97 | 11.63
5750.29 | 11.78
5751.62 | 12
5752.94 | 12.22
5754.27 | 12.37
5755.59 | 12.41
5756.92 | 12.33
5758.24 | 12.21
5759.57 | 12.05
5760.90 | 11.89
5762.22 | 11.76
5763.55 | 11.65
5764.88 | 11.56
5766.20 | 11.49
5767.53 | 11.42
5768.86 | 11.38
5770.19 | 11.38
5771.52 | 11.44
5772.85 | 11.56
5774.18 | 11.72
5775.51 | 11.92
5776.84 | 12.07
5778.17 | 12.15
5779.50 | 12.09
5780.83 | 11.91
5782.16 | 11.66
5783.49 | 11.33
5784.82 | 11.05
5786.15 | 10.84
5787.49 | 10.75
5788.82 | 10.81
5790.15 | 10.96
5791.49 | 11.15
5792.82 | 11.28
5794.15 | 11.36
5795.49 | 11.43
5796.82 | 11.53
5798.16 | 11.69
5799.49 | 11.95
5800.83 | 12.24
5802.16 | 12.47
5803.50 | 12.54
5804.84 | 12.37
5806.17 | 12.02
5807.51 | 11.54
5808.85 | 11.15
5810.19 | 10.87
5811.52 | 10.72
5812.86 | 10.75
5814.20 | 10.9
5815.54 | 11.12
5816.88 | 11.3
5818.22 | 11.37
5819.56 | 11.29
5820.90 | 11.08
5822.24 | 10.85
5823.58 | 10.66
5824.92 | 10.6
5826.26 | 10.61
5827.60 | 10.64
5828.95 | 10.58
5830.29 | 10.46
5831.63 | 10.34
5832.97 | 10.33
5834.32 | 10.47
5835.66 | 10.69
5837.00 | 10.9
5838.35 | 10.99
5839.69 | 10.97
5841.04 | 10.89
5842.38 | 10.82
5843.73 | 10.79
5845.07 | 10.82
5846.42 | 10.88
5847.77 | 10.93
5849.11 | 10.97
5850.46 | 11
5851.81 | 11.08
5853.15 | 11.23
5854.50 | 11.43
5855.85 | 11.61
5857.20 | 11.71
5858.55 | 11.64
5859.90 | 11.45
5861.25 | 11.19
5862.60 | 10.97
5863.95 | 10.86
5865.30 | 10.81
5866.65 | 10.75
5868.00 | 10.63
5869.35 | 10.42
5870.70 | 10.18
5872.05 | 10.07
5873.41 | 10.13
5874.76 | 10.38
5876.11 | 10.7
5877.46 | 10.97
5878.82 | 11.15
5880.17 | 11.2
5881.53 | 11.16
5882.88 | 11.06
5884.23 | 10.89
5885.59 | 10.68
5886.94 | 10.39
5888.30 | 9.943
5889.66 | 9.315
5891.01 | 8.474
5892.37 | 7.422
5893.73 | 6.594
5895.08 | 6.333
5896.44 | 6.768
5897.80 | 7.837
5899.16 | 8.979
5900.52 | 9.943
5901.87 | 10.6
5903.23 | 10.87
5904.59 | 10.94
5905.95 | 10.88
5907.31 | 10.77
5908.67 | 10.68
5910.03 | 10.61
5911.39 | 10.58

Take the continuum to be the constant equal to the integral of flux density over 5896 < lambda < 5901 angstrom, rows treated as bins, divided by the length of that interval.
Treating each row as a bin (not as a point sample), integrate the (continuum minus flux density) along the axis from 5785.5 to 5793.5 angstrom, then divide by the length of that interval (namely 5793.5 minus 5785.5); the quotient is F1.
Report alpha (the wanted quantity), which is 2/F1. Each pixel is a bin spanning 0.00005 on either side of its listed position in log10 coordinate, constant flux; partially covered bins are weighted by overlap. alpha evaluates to -0.78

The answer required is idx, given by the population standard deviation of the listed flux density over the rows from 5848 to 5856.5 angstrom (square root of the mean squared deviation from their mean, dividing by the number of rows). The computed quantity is 0.23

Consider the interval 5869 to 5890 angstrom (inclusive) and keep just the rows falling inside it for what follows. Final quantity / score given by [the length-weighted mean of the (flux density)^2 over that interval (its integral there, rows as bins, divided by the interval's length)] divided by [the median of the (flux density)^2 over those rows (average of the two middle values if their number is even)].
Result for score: 1.00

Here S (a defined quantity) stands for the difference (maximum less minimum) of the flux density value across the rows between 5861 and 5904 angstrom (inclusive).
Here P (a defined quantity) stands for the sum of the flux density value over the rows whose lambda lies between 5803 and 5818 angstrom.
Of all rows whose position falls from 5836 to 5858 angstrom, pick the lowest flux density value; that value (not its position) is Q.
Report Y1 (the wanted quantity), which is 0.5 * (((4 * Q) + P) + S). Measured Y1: 87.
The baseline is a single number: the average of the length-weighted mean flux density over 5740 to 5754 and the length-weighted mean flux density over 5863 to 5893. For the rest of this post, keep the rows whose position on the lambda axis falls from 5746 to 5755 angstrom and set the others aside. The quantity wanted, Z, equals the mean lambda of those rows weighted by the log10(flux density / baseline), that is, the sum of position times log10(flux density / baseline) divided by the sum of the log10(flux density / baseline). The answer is 5751.3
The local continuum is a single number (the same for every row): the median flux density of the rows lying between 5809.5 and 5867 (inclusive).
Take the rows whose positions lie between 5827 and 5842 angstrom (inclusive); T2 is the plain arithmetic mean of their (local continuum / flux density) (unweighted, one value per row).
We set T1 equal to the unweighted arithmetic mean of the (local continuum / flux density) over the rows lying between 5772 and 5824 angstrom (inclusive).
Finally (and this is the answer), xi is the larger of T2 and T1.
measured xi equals 1.02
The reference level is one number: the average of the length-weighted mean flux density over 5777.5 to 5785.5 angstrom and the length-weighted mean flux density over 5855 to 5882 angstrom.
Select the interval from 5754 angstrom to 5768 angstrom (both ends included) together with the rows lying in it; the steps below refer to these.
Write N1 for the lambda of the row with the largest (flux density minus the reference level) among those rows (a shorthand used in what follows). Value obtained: 5755.59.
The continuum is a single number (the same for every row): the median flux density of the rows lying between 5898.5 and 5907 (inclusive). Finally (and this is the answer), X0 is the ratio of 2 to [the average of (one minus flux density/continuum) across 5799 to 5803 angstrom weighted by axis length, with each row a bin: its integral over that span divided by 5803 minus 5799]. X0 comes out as -14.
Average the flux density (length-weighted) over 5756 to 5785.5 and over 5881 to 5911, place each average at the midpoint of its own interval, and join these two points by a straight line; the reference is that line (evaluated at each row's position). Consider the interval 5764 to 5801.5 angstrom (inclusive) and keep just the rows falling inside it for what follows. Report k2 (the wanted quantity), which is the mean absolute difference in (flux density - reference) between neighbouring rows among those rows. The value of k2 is 0.15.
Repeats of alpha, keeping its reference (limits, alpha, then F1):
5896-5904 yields -2.30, -0.9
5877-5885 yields -0.75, -2.7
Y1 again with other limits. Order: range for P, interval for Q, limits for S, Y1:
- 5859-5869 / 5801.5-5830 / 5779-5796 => 60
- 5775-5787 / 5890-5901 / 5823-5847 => 66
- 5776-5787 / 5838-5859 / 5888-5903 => 70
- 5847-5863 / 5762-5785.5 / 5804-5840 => 91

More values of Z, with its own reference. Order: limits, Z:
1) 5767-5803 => 5785.4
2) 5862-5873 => 5869.4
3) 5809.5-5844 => 5830.7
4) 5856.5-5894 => 5889.1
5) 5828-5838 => 5832.4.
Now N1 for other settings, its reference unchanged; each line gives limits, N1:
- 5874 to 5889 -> 5880.17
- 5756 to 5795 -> 5756.92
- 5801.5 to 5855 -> 5803.50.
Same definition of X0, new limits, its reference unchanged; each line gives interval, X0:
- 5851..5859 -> -31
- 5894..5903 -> 9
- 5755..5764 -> -16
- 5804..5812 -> -29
